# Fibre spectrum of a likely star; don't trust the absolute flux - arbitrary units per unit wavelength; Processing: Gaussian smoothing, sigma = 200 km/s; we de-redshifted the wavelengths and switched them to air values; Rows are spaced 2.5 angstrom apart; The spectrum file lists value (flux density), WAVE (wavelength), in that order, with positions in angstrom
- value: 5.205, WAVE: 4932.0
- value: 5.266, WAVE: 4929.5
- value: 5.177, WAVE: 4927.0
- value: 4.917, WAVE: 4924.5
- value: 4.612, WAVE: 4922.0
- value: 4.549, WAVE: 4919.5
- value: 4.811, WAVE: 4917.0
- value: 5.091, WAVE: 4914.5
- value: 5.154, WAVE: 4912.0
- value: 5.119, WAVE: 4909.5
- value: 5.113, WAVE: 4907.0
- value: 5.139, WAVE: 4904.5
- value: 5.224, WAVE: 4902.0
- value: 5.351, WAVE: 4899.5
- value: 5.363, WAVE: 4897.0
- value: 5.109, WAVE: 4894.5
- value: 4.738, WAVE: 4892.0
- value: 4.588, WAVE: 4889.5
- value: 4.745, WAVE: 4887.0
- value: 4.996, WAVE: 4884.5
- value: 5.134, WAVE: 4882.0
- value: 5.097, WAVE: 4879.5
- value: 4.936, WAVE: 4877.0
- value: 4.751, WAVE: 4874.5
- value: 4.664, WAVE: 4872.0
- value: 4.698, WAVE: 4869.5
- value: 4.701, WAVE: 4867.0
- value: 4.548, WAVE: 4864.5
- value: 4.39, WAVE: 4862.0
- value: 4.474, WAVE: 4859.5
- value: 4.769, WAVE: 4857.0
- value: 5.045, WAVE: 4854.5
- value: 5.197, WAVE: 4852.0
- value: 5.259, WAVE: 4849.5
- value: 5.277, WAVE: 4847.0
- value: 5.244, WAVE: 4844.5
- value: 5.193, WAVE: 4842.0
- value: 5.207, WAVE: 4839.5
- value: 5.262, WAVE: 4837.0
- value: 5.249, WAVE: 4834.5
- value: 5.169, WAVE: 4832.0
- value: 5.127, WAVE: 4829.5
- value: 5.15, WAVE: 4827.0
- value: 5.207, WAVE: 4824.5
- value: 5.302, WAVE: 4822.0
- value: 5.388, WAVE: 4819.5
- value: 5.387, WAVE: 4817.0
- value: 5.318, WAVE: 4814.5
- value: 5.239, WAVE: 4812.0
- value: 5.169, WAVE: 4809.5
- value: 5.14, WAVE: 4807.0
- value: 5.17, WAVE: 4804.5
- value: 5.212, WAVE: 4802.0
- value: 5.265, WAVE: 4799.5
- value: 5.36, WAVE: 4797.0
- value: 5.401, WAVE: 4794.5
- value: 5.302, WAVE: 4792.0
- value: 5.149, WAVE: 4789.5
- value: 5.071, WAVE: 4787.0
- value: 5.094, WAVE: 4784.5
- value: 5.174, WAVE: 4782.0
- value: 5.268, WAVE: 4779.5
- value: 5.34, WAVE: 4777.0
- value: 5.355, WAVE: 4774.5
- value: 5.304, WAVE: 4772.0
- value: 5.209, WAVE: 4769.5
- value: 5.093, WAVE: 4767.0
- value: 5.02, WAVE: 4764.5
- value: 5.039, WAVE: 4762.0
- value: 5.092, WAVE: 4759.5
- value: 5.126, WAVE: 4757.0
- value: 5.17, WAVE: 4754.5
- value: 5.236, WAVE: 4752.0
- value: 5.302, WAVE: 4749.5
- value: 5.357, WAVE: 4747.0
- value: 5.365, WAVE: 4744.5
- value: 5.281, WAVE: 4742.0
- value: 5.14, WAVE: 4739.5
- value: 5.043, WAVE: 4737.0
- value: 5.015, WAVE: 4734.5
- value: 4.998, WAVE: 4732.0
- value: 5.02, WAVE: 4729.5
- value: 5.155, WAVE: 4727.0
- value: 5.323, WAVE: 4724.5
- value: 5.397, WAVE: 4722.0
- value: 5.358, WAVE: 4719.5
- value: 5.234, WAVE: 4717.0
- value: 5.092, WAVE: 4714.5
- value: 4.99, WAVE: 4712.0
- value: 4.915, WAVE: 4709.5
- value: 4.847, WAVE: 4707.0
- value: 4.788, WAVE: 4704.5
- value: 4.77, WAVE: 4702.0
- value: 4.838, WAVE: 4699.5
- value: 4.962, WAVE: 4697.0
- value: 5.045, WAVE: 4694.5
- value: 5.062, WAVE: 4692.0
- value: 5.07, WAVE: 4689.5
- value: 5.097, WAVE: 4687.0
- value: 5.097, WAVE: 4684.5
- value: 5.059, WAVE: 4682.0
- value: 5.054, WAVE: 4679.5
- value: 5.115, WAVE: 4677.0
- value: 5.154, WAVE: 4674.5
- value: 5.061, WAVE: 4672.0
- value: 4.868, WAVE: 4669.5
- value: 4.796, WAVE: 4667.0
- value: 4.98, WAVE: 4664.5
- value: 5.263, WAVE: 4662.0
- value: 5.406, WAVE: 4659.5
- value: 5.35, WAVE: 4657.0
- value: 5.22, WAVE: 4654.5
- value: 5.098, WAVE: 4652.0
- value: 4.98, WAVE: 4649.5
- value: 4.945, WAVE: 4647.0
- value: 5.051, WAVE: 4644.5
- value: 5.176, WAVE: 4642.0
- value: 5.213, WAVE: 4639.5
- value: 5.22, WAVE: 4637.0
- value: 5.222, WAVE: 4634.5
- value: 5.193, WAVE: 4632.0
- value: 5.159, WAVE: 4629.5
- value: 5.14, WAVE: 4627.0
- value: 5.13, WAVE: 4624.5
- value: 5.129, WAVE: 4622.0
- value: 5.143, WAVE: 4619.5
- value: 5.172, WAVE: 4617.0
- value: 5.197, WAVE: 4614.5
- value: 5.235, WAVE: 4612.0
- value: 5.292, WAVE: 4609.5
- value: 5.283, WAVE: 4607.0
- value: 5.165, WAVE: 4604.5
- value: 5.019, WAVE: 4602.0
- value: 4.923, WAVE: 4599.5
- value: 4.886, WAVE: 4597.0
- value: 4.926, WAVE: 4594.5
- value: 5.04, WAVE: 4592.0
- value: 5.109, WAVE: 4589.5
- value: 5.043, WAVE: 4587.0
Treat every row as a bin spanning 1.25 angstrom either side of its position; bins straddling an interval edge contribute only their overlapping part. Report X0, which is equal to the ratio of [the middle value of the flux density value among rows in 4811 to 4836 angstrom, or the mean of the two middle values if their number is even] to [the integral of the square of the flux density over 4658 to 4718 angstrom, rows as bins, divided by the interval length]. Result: 0.208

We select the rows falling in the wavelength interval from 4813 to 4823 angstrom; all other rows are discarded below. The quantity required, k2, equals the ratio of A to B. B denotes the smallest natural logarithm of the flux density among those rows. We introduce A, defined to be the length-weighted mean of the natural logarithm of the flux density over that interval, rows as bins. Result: 1.01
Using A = 1.68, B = 1.668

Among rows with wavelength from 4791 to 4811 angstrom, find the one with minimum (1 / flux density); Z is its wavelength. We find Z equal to 4794.5 angstrom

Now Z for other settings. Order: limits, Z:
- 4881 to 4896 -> 4882.0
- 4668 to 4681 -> 4674.5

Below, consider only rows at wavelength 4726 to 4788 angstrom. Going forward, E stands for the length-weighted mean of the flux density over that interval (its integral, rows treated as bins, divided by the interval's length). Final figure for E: 5.17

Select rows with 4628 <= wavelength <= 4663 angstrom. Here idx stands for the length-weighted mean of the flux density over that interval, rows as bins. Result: 5.18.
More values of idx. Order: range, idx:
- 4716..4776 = 5.19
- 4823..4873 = 4.99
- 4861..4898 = 4.83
